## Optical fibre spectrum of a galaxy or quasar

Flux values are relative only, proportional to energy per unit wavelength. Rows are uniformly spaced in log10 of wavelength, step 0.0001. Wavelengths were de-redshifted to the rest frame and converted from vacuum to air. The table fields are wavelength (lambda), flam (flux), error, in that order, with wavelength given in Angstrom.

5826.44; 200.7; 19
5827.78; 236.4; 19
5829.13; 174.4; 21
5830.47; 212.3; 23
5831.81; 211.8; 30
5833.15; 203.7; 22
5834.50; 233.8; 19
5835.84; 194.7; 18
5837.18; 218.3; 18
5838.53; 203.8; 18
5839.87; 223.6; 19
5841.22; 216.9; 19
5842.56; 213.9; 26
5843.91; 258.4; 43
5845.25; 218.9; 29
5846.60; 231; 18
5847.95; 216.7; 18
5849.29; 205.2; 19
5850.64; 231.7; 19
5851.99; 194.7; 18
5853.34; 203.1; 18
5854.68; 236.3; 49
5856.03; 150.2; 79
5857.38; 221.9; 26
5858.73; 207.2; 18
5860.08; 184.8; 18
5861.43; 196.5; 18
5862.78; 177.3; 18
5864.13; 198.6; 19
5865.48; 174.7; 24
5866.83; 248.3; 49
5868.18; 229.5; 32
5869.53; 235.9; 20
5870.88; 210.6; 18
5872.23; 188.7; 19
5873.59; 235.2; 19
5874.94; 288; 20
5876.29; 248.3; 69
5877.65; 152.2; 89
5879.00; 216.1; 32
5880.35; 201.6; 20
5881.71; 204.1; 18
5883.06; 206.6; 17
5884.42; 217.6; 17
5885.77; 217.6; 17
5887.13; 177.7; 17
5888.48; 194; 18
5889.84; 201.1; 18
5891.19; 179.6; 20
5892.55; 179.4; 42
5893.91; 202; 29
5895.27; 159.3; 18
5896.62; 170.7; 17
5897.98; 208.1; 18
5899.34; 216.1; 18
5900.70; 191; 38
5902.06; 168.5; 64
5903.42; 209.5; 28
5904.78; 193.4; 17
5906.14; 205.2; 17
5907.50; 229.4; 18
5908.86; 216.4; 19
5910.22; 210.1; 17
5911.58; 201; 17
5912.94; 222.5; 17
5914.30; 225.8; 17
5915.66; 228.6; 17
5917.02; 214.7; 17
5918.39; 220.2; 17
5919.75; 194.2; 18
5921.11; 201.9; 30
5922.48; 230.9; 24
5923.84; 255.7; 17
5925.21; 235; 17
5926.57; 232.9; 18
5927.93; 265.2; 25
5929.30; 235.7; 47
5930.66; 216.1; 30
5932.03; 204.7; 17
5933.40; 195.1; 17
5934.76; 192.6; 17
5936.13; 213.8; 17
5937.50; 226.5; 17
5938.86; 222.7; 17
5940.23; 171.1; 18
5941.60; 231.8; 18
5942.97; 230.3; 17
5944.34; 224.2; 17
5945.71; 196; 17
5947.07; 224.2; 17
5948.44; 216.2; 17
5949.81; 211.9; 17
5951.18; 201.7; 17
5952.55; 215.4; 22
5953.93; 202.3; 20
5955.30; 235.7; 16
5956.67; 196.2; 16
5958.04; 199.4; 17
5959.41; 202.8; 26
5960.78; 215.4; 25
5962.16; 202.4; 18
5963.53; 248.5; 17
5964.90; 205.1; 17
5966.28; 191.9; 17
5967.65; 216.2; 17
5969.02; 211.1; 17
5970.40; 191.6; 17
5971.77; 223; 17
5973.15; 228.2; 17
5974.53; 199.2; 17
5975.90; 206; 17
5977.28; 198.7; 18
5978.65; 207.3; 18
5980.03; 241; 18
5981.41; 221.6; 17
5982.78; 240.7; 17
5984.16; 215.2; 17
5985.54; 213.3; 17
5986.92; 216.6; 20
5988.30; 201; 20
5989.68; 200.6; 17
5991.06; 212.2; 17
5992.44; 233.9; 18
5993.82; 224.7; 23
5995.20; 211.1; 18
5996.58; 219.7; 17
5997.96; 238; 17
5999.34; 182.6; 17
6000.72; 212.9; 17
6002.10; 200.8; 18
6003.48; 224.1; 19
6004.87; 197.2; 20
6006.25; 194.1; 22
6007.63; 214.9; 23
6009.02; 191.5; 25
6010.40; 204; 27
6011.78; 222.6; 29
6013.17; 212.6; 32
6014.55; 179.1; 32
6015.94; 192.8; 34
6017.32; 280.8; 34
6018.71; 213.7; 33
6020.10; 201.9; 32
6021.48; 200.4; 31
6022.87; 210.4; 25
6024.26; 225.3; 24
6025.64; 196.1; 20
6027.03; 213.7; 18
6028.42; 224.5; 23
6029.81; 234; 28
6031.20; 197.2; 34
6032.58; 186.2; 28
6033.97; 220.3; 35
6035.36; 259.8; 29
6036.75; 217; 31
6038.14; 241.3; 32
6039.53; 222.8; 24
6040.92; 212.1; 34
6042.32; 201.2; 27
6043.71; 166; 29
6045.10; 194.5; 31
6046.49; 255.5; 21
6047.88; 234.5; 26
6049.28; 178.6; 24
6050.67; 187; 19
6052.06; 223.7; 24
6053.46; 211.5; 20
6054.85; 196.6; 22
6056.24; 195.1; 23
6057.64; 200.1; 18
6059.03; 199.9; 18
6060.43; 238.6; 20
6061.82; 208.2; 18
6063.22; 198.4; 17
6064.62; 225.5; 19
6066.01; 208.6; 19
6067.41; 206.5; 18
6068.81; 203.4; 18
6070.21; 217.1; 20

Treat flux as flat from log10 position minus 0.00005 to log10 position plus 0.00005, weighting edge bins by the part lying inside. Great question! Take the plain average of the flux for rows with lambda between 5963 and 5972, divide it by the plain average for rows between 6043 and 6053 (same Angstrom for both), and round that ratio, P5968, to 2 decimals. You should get 1.03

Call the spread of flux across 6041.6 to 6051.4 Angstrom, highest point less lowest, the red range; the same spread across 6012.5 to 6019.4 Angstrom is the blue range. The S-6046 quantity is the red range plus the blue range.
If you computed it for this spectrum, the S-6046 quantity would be 191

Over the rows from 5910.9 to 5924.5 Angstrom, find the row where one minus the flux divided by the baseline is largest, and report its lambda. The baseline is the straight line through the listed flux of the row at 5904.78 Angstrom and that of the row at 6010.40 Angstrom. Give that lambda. 5919.75 Angstrom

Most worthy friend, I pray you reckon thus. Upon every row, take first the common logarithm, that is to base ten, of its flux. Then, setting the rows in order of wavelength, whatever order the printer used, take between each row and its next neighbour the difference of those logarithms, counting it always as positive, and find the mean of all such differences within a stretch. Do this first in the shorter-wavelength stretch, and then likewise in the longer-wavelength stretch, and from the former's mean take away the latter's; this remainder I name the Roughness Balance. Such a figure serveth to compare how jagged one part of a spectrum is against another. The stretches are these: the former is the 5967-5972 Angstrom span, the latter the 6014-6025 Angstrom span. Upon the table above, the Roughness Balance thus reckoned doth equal -0.017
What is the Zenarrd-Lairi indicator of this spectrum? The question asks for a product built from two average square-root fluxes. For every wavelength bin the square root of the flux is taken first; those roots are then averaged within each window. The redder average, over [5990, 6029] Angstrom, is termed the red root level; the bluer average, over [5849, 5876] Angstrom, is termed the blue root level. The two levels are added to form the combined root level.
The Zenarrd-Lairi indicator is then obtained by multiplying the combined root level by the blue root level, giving 421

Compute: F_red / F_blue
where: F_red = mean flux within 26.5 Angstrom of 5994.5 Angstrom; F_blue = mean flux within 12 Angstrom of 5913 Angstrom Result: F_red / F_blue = 1.00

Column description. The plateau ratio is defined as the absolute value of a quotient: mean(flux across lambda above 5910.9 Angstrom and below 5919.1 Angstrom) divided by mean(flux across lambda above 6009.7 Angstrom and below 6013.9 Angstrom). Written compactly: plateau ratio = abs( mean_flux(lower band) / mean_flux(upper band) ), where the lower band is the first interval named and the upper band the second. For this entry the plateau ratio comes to 1.03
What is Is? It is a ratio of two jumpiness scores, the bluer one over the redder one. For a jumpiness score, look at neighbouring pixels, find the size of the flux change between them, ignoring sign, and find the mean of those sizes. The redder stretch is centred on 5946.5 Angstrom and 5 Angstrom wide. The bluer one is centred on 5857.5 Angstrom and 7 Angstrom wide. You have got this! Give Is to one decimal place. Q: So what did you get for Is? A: 2.3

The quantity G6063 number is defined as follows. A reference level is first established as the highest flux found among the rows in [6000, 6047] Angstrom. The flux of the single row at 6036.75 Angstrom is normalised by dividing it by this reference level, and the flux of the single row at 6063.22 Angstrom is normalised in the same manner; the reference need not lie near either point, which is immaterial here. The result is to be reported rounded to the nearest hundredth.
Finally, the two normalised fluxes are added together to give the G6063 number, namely 1.48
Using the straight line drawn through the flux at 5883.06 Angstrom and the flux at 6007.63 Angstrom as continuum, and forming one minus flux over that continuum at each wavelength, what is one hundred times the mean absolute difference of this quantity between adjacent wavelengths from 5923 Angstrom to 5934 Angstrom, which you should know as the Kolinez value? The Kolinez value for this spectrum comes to 8.6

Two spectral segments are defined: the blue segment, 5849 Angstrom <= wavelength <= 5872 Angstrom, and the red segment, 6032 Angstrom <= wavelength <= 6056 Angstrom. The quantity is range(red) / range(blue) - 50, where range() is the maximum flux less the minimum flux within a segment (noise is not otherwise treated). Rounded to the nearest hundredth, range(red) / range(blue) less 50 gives -49.04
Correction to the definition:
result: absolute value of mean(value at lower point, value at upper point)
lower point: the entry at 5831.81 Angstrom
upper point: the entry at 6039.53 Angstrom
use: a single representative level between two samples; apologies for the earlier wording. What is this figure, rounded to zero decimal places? 217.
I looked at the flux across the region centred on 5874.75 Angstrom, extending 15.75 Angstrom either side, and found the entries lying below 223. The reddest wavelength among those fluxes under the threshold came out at 5889.84 Angstrom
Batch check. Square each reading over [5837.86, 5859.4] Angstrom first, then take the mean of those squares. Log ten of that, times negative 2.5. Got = -11.7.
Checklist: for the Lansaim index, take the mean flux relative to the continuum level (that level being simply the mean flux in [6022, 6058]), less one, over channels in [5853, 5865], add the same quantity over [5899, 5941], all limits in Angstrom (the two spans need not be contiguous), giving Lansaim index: -0.06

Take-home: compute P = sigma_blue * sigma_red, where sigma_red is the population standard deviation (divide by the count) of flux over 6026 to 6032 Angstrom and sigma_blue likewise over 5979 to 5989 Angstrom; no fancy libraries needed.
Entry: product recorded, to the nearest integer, 186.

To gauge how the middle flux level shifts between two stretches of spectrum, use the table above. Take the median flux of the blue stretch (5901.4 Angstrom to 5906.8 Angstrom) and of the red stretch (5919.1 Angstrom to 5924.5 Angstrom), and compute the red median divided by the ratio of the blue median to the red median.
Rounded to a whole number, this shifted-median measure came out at 235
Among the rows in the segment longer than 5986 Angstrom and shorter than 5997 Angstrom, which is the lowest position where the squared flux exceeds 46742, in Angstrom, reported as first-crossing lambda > 5986.92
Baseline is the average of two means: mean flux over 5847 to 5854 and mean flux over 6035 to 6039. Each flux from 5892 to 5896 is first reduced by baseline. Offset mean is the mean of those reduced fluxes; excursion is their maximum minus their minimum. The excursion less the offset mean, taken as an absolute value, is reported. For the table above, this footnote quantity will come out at 87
